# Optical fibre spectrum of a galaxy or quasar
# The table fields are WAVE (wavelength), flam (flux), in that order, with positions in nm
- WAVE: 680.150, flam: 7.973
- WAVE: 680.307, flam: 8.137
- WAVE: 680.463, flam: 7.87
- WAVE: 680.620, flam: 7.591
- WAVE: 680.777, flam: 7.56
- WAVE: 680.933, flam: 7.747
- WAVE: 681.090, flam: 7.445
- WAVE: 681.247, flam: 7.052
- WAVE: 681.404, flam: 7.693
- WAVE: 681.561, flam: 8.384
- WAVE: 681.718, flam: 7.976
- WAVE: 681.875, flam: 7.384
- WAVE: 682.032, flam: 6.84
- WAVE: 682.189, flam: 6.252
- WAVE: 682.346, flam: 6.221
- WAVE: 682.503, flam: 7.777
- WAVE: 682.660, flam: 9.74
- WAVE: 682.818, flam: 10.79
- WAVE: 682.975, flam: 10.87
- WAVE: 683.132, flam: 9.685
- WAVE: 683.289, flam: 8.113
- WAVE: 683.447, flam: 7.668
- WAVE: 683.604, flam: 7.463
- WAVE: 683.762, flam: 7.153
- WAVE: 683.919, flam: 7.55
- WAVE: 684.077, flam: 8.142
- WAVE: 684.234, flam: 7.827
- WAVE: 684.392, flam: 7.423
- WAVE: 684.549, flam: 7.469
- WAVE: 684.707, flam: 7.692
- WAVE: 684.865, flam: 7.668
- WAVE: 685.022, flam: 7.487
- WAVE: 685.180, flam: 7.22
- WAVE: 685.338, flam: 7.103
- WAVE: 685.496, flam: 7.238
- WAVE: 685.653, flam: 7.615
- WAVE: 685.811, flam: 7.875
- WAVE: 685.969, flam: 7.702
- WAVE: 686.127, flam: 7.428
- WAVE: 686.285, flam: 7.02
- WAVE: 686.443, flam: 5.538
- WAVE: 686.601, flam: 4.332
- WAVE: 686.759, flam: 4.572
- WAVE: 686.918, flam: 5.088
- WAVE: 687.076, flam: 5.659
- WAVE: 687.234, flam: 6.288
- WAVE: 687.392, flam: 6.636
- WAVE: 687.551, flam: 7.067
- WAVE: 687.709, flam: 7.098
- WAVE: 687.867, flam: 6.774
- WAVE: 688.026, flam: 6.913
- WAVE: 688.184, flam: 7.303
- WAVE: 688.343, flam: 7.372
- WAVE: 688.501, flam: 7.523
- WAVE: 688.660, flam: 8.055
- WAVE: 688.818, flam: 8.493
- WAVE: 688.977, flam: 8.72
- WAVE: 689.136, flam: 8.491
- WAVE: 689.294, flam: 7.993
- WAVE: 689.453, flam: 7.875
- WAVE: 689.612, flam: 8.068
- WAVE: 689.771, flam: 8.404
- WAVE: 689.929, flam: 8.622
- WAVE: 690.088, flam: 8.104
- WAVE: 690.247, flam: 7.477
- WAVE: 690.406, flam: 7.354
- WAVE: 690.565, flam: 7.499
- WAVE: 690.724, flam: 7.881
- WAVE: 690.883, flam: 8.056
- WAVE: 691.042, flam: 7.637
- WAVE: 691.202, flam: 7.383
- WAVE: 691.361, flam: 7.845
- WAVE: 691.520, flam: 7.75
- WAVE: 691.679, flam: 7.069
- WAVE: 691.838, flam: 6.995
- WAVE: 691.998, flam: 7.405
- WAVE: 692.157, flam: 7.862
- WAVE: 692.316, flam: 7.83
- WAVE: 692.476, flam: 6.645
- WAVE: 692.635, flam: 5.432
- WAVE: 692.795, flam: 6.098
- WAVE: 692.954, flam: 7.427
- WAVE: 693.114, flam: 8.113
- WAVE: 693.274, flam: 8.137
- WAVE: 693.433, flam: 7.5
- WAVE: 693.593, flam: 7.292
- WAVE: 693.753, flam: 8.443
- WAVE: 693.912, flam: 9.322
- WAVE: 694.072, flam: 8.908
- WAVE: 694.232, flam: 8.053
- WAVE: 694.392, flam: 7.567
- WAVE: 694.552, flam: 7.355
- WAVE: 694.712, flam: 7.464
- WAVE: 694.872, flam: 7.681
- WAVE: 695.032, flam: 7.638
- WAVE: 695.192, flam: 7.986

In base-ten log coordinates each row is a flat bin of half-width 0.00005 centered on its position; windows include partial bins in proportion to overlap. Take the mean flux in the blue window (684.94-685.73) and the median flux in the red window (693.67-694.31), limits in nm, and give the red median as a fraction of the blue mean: 1.18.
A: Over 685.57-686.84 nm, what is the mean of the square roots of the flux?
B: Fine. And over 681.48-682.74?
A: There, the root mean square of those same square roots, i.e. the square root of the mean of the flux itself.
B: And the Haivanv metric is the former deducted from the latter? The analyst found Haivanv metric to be 0.22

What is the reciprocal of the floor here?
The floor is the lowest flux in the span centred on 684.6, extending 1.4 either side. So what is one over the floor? 0.14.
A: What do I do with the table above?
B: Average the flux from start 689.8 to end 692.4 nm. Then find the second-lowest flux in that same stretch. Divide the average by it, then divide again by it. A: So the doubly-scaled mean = 0.15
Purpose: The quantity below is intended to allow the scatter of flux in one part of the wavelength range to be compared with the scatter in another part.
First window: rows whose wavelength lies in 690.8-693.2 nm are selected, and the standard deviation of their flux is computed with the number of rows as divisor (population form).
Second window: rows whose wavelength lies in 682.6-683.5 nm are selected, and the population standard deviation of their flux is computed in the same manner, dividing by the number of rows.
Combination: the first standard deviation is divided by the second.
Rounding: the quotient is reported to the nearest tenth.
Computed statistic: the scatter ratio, 0.6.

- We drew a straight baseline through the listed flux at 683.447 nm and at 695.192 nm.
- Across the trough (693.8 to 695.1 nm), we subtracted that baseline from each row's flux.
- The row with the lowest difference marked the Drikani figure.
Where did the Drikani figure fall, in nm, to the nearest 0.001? 694.552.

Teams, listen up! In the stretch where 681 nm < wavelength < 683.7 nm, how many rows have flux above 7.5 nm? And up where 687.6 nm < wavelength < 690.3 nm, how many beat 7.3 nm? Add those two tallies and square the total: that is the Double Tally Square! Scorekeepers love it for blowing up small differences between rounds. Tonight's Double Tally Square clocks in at 576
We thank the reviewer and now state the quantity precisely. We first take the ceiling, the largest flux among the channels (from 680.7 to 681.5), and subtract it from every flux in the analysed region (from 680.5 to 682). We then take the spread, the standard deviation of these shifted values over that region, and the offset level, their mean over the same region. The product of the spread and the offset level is -0.04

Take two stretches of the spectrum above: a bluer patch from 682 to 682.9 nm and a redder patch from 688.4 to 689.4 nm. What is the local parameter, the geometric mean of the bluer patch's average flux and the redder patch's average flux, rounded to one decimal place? 8.1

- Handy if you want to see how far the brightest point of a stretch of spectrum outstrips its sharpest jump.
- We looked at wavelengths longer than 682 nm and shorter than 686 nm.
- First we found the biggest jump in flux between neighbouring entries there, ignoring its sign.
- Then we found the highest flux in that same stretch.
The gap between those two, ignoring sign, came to 8.9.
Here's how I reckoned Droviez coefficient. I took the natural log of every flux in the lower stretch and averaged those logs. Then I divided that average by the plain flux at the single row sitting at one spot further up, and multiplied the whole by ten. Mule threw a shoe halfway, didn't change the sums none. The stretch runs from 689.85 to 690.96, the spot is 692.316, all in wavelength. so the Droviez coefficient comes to 2.63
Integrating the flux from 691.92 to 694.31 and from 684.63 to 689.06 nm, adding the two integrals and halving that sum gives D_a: 24.6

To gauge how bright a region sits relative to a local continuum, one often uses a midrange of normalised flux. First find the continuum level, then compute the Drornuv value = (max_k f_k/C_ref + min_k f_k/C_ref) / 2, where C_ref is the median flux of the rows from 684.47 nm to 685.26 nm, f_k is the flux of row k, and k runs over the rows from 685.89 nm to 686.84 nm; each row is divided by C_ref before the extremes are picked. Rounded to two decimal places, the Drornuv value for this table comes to 0.80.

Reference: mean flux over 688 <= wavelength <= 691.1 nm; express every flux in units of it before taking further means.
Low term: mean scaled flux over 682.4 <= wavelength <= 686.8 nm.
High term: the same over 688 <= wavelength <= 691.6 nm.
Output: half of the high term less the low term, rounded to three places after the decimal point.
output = 0.013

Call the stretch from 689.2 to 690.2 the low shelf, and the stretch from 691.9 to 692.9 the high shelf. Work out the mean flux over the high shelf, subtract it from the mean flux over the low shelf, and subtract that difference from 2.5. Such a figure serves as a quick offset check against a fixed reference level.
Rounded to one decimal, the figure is 1.2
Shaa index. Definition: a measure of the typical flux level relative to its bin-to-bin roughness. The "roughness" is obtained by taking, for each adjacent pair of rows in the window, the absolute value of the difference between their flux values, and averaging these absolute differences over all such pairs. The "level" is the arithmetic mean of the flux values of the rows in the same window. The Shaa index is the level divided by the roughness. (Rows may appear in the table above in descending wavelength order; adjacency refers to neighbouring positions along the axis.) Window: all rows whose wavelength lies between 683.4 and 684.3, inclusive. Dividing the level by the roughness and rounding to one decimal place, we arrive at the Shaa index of 21.0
